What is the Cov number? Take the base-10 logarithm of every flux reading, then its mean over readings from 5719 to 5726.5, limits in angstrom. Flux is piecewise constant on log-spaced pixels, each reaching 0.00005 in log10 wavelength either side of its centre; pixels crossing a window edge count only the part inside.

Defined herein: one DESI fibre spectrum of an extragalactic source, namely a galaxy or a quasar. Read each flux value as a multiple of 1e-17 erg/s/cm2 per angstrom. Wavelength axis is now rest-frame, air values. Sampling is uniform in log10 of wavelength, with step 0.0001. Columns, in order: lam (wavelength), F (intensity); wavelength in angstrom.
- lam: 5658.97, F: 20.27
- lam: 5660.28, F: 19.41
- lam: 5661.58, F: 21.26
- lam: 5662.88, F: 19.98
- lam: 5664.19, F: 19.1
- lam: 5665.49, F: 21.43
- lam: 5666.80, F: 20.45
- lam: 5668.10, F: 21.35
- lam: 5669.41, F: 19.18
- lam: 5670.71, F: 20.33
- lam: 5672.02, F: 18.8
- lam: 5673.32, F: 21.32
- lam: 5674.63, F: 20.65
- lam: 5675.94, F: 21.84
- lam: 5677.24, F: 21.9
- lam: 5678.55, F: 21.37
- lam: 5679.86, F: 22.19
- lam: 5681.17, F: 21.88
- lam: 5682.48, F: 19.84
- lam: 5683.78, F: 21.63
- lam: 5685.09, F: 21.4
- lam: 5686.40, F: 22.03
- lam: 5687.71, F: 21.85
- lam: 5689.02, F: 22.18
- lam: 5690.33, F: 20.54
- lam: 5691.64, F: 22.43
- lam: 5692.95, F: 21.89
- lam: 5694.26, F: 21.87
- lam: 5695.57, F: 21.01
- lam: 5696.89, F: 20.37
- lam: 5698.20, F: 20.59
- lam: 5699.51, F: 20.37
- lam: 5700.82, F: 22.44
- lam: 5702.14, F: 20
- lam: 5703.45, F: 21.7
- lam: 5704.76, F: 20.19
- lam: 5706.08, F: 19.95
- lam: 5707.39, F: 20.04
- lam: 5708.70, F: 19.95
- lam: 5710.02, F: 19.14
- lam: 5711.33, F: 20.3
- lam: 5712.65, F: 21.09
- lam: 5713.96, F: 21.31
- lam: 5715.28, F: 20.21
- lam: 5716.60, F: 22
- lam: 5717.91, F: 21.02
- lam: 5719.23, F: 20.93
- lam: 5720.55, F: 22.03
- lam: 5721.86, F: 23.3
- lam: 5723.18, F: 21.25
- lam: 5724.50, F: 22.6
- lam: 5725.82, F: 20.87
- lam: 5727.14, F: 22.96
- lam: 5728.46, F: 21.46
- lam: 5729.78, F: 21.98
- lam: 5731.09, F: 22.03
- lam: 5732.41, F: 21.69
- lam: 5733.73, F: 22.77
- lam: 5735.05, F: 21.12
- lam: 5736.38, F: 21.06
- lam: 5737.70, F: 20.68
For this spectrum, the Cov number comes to 1.339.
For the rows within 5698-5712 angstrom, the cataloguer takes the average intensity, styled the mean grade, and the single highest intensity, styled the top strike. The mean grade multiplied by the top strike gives 458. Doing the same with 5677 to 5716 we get 472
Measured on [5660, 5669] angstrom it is 438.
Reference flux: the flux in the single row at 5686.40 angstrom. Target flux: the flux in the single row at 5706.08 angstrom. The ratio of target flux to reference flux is 0.91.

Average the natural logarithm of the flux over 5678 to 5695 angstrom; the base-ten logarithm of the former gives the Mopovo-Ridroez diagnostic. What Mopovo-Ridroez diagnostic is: 0.488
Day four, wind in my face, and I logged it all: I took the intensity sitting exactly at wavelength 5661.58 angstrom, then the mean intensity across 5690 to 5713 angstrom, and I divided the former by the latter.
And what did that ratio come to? 1.02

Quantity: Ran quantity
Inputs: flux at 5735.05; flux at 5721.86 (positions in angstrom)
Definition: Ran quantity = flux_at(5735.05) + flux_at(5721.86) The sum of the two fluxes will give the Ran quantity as 44.4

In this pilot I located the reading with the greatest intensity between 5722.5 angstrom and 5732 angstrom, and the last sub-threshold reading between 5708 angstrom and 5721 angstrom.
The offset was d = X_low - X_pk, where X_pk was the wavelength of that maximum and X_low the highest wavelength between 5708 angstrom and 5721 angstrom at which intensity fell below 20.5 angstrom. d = -11.9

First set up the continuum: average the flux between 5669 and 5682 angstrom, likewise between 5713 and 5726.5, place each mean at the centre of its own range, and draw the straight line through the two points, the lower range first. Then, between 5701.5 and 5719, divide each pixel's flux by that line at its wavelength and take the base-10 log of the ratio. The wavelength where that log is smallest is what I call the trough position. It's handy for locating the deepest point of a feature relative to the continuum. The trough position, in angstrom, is 5710.02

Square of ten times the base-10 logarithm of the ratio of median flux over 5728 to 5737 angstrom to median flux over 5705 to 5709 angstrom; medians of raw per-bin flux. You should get 0.13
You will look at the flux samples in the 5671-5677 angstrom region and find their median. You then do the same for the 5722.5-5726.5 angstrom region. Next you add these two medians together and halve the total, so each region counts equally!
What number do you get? 21.1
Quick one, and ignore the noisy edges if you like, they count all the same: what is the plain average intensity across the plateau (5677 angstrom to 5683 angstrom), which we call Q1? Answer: 21.4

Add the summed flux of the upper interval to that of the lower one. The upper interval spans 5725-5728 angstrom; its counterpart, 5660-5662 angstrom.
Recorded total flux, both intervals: 84.5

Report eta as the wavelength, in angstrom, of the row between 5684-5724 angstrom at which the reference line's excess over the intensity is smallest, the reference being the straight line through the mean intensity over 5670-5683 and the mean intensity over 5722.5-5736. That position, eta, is 5721.86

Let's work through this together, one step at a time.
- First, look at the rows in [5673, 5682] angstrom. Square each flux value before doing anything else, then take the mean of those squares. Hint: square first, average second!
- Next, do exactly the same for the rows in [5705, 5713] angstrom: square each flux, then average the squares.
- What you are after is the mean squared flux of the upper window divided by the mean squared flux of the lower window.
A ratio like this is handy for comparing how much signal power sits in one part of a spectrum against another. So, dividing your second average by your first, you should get 0.86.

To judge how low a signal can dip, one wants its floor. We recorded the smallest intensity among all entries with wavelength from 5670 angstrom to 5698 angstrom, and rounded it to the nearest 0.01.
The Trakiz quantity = 18.80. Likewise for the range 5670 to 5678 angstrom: 18.80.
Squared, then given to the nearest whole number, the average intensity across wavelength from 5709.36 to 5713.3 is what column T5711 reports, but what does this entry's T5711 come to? 407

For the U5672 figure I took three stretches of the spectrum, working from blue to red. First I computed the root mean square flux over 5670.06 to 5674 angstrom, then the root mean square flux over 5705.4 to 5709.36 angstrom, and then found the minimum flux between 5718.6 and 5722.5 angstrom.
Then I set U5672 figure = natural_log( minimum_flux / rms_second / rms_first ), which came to -2.96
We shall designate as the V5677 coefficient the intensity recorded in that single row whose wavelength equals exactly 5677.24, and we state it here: 21.9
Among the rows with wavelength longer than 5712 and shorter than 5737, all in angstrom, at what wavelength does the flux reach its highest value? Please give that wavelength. 5721.86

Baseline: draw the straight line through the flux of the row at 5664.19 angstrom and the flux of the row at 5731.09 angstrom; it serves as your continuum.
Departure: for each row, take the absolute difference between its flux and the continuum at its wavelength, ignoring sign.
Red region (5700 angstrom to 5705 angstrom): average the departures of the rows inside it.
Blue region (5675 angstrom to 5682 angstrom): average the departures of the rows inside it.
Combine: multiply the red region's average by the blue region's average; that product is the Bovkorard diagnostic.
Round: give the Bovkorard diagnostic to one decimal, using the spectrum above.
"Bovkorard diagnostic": 2.1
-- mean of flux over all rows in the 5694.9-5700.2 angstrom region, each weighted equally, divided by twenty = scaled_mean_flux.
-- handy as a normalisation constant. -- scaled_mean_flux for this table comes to 1.03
